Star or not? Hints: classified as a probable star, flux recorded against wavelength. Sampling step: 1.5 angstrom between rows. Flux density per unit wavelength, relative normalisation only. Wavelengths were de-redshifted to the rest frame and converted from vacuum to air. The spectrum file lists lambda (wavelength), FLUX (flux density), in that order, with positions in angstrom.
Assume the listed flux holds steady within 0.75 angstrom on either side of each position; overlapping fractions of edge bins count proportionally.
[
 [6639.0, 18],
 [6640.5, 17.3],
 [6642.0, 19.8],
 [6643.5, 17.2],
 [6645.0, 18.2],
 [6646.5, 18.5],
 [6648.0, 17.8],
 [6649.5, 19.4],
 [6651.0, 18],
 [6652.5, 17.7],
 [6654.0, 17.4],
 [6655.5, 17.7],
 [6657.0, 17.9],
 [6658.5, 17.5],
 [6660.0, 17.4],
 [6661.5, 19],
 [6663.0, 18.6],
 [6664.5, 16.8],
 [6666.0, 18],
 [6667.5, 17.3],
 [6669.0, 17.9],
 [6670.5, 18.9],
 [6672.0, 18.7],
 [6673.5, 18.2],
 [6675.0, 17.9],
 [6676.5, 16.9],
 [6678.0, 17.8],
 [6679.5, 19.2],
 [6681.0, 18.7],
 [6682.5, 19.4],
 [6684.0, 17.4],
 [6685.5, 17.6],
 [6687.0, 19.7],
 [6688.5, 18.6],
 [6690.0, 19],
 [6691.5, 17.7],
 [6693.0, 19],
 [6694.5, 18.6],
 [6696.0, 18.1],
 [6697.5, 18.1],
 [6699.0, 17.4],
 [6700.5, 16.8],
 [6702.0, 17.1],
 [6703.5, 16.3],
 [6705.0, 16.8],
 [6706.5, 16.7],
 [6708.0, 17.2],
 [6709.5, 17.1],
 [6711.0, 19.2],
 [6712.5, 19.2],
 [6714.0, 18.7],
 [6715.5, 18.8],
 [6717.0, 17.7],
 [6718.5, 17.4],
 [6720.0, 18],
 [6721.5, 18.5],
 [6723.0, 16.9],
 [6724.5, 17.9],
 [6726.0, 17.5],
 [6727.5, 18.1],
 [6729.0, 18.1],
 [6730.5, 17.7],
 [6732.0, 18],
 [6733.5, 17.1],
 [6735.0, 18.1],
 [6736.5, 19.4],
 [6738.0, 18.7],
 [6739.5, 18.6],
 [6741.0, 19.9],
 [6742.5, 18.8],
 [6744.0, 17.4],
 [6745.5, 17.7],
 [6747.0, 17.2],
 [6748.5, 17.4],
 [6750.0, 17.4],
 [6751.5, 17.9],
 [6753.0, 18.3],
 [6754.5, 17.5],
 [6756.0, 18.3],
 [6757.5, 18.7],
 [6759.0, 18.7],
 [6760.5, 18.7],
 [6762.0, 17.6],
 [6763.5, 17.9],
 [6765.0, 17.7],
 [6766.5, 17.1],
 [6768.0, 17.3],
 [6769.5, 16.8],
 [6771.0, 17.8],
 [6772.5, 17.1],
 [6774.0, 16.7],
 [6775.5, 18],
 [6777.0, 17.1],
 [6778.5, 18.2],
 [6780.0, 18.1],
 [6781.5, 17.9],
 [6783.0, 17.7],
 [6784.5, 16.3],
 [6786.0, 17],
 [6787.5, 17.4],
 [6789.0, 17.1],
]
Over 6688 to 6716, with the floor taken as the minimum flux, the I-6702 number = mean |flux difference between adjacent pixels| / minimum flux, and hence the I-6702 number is 0.035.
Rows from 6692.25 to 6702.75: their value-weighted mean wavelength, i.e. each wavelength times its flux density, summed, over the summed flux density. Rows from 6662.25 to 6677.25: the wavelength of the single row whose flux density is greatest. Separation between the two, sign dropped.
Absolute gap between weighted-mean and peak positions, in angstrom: 26.9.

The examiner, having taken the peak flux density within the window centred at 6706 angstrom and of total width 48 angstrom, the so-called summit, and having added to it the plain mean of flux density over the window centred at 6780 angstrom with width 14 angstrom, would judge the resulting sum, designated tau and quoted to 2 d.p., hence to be 37.14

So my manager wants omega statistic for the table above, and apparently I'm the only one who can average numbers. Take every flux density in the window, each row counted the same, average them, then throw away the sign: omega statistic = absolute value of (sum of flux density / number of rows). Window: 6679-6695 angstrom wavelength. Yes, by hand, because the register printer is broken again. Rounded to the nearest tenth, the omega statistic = 18.6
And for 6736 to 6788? 17.8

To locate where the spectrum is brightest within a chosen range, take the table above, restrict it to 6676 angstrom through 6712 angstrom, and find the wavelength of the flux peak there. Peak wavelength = 6687.0 angstrom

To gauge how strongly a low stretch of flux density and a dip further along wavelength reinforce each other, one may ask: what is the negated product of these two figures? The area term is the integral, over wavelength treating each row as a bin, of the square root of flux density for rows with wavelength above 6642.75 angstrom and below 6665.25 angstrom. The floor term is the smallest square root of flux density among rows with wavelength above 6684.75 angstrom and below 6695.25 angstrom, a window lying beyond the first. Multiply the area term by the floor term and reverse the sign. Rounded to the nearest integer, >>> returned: -400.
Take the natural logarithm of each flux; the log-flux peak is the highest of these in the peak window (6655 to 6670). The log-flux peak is 2.94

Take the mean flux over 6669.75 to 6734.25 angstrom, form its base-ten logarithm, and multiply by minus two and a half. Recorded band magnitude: -3.138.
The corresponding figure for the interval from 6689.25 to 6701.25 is -3.143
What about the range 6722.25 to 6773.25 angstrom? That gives -3.133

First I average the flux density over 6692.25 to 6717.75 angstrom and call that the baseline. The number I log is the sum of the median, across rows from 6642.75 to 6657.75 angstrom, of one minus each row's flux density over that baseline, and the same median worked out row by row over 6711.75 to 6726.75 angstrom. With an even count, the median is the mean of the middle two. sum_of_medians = -0.01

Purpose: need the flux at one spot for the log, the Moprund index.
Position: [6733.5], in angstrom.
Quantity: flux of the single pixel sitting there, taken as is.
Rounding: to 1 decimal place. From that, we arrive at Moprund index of 17.1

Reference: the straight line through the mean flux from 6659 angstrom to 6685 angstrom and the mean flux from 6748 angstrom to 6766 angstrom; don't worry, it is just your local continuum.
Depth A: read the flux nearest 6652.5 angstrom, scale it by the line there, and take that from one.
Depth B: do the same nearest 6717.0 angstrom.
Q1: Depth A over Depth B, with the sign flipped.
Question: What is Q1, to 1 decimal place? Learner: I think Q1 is -1.2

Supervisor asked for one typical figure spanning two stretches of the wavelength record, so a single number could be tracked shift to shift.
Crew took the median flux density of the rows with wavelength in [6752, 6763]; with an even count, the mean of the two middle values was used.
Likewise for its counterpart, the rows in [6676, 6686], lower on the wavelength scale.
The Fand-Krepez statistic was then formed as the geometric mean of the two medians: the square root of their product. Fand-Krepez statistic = 18.05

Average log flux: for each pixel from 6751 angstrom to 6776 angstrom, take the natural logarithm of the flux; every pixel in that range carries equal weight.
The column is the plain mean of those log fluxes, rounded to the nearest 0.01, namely 2.88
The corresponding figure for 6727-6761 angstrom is 2.90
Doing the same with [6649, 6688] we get 2.90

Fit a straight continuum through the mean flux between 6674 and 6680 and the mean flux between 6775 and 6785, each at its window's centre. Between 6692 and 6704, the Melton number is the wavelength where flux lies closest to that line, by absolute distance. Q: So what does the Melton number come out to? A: 6696.0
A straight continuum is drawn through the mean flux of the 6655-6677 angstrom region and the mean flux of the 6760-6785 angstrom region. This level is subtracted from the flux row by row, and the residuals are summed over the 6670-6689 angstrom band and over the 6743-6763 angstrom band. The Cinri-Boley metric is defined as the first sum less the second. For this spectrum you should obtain 3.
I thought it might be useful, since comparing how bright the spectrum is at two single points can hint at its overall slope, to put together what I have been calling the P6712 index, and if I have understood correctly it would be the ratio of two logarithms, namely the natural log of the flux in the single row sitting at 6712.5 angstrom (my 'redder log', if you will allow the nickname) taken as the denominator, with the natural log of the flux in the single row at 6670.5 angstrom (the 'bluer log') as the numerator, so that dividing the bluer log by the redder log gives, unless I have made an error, 0.99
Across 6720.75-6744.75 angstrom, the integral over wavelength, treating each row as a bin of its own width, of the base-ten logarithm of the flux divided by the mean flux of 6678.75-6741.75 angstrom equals 0.03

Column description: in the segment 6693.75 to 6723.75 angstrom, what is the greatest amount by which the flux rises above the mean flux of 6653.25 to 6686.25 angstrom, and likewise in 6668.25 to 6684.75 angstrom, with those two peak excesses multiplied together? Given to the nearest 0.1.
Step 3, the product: 1.7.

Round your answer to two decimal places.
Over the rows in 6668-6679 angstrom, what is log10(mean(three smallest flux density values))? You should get 1.24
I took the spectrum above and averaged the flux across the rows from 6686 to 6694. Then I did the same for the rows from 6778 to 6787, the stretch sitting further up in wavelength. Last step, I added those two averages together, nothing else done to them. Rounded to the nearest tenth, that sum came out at 36.3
